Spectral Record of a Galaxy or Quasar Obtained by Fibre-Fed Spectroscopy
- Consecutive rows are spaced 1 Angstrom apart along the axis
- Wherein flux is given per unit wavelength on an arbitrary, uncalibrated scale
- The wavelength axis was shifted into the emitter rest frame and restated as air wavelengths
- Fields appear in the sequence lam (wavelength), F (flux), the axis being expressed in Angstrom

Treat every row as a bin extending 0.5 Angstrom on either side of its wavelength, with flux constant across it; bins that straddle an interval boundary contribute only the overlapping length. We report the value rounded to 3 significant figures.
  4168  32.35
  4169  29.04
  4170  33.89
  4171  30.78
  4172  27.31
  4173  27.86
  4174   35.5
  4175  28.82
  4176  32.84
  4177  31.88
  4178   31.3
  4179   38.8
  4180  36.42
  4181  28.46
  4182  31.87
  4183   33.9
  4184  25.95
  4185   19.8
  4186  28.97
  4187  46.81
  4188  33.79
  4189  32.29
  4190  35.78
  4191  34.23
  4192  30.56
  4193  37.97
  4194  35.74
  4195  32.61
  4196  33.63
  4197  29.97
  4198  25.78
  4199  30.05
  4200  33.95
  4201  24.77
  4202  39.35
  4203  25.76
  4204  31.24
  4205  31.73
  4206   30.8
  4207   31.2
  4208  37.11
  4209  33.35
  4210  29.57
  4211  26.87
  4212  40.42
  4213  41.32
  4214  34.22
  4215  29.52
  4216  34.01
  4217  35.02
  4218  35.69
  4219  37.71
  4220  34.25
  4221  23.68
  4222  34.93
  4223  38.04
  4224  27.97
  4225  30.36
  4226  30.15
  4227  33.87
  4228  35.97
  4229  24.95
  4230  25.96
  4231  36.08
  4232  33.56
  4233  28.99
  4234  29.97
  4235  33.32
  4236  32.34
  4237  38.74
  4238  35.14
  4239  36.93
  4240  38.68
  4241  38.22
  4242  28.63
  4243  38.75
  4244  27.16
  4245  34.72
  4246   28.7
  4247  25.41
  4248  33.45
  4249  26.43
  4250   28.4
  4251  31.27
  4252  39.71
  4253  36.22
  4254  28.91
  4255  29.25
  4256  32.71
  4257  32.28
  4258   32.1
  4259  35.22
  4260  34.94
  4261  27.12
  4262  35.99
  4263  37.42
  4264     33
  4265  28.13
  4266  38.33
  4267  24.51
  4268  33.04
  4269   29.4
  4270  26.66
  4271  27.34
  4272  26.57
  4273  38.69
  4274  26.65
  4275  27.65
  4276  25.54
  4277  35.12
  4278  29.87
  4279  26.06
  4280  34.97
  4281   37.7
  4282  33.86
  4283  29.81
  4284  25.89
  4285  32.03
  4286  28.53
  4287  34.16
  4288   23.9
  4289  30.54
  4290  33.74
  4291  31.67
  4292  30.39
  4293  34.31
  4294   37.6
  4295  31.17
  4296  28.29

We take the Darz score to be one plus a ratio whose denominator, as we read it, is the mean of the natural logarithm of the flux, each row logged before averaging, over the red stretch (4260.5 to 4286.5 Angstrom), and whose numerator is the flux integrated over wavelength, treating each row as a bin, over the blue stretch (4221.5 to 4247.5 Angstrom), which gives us 249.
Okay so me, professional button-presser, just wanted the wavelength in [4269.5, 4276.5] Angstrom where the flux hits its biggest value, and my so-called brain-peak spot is 4273 Angstrom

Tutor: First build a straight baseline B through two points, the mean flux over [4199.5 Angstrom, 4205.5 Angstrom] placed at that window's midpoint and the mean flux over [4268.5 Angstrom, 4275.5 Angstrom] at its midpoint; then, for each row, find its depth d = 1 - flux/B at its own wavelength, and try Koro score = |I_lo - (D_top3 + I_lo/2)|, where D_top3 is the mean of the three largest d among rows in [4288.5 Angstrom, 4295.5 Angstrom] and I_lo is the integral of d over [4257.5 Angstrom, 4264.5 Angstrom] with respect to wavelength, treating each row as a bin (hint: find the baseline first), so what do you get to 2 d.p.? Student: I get 0.44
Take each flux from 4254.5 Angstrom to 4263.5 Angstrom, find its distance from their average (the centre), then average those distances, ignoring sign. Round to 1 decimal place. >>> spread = 2.6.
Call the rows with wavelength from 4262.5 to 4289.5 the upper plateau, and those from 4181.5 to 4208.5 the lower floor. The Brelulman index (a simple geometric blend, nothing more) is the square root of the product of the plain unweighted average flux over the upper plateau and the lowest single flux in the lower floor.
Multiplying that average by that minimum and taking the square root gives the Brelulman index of 24.6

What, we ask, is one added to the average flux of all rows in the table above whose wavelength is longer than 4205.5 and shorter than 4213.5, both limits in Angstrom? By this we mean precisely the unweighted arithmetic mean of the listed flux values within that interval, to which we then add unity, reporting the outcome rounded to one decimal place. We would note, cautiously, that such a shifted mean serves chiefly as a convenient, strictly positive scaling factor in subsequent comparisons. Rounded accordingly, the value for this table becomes 34.8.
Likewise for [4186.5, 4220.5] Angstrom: 34.4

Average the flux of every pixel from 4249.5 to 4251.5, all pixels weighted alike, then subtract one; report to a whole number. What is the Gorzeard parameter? 29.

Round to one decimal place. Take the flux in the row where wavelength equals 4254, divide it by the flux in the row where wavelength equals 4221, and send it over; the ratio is 1.2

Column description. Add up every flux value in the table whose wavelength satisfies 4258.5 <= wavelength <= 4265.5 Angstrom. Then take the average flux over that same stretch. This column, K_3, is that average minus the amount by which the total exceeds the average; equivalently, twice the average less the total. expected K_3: -166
